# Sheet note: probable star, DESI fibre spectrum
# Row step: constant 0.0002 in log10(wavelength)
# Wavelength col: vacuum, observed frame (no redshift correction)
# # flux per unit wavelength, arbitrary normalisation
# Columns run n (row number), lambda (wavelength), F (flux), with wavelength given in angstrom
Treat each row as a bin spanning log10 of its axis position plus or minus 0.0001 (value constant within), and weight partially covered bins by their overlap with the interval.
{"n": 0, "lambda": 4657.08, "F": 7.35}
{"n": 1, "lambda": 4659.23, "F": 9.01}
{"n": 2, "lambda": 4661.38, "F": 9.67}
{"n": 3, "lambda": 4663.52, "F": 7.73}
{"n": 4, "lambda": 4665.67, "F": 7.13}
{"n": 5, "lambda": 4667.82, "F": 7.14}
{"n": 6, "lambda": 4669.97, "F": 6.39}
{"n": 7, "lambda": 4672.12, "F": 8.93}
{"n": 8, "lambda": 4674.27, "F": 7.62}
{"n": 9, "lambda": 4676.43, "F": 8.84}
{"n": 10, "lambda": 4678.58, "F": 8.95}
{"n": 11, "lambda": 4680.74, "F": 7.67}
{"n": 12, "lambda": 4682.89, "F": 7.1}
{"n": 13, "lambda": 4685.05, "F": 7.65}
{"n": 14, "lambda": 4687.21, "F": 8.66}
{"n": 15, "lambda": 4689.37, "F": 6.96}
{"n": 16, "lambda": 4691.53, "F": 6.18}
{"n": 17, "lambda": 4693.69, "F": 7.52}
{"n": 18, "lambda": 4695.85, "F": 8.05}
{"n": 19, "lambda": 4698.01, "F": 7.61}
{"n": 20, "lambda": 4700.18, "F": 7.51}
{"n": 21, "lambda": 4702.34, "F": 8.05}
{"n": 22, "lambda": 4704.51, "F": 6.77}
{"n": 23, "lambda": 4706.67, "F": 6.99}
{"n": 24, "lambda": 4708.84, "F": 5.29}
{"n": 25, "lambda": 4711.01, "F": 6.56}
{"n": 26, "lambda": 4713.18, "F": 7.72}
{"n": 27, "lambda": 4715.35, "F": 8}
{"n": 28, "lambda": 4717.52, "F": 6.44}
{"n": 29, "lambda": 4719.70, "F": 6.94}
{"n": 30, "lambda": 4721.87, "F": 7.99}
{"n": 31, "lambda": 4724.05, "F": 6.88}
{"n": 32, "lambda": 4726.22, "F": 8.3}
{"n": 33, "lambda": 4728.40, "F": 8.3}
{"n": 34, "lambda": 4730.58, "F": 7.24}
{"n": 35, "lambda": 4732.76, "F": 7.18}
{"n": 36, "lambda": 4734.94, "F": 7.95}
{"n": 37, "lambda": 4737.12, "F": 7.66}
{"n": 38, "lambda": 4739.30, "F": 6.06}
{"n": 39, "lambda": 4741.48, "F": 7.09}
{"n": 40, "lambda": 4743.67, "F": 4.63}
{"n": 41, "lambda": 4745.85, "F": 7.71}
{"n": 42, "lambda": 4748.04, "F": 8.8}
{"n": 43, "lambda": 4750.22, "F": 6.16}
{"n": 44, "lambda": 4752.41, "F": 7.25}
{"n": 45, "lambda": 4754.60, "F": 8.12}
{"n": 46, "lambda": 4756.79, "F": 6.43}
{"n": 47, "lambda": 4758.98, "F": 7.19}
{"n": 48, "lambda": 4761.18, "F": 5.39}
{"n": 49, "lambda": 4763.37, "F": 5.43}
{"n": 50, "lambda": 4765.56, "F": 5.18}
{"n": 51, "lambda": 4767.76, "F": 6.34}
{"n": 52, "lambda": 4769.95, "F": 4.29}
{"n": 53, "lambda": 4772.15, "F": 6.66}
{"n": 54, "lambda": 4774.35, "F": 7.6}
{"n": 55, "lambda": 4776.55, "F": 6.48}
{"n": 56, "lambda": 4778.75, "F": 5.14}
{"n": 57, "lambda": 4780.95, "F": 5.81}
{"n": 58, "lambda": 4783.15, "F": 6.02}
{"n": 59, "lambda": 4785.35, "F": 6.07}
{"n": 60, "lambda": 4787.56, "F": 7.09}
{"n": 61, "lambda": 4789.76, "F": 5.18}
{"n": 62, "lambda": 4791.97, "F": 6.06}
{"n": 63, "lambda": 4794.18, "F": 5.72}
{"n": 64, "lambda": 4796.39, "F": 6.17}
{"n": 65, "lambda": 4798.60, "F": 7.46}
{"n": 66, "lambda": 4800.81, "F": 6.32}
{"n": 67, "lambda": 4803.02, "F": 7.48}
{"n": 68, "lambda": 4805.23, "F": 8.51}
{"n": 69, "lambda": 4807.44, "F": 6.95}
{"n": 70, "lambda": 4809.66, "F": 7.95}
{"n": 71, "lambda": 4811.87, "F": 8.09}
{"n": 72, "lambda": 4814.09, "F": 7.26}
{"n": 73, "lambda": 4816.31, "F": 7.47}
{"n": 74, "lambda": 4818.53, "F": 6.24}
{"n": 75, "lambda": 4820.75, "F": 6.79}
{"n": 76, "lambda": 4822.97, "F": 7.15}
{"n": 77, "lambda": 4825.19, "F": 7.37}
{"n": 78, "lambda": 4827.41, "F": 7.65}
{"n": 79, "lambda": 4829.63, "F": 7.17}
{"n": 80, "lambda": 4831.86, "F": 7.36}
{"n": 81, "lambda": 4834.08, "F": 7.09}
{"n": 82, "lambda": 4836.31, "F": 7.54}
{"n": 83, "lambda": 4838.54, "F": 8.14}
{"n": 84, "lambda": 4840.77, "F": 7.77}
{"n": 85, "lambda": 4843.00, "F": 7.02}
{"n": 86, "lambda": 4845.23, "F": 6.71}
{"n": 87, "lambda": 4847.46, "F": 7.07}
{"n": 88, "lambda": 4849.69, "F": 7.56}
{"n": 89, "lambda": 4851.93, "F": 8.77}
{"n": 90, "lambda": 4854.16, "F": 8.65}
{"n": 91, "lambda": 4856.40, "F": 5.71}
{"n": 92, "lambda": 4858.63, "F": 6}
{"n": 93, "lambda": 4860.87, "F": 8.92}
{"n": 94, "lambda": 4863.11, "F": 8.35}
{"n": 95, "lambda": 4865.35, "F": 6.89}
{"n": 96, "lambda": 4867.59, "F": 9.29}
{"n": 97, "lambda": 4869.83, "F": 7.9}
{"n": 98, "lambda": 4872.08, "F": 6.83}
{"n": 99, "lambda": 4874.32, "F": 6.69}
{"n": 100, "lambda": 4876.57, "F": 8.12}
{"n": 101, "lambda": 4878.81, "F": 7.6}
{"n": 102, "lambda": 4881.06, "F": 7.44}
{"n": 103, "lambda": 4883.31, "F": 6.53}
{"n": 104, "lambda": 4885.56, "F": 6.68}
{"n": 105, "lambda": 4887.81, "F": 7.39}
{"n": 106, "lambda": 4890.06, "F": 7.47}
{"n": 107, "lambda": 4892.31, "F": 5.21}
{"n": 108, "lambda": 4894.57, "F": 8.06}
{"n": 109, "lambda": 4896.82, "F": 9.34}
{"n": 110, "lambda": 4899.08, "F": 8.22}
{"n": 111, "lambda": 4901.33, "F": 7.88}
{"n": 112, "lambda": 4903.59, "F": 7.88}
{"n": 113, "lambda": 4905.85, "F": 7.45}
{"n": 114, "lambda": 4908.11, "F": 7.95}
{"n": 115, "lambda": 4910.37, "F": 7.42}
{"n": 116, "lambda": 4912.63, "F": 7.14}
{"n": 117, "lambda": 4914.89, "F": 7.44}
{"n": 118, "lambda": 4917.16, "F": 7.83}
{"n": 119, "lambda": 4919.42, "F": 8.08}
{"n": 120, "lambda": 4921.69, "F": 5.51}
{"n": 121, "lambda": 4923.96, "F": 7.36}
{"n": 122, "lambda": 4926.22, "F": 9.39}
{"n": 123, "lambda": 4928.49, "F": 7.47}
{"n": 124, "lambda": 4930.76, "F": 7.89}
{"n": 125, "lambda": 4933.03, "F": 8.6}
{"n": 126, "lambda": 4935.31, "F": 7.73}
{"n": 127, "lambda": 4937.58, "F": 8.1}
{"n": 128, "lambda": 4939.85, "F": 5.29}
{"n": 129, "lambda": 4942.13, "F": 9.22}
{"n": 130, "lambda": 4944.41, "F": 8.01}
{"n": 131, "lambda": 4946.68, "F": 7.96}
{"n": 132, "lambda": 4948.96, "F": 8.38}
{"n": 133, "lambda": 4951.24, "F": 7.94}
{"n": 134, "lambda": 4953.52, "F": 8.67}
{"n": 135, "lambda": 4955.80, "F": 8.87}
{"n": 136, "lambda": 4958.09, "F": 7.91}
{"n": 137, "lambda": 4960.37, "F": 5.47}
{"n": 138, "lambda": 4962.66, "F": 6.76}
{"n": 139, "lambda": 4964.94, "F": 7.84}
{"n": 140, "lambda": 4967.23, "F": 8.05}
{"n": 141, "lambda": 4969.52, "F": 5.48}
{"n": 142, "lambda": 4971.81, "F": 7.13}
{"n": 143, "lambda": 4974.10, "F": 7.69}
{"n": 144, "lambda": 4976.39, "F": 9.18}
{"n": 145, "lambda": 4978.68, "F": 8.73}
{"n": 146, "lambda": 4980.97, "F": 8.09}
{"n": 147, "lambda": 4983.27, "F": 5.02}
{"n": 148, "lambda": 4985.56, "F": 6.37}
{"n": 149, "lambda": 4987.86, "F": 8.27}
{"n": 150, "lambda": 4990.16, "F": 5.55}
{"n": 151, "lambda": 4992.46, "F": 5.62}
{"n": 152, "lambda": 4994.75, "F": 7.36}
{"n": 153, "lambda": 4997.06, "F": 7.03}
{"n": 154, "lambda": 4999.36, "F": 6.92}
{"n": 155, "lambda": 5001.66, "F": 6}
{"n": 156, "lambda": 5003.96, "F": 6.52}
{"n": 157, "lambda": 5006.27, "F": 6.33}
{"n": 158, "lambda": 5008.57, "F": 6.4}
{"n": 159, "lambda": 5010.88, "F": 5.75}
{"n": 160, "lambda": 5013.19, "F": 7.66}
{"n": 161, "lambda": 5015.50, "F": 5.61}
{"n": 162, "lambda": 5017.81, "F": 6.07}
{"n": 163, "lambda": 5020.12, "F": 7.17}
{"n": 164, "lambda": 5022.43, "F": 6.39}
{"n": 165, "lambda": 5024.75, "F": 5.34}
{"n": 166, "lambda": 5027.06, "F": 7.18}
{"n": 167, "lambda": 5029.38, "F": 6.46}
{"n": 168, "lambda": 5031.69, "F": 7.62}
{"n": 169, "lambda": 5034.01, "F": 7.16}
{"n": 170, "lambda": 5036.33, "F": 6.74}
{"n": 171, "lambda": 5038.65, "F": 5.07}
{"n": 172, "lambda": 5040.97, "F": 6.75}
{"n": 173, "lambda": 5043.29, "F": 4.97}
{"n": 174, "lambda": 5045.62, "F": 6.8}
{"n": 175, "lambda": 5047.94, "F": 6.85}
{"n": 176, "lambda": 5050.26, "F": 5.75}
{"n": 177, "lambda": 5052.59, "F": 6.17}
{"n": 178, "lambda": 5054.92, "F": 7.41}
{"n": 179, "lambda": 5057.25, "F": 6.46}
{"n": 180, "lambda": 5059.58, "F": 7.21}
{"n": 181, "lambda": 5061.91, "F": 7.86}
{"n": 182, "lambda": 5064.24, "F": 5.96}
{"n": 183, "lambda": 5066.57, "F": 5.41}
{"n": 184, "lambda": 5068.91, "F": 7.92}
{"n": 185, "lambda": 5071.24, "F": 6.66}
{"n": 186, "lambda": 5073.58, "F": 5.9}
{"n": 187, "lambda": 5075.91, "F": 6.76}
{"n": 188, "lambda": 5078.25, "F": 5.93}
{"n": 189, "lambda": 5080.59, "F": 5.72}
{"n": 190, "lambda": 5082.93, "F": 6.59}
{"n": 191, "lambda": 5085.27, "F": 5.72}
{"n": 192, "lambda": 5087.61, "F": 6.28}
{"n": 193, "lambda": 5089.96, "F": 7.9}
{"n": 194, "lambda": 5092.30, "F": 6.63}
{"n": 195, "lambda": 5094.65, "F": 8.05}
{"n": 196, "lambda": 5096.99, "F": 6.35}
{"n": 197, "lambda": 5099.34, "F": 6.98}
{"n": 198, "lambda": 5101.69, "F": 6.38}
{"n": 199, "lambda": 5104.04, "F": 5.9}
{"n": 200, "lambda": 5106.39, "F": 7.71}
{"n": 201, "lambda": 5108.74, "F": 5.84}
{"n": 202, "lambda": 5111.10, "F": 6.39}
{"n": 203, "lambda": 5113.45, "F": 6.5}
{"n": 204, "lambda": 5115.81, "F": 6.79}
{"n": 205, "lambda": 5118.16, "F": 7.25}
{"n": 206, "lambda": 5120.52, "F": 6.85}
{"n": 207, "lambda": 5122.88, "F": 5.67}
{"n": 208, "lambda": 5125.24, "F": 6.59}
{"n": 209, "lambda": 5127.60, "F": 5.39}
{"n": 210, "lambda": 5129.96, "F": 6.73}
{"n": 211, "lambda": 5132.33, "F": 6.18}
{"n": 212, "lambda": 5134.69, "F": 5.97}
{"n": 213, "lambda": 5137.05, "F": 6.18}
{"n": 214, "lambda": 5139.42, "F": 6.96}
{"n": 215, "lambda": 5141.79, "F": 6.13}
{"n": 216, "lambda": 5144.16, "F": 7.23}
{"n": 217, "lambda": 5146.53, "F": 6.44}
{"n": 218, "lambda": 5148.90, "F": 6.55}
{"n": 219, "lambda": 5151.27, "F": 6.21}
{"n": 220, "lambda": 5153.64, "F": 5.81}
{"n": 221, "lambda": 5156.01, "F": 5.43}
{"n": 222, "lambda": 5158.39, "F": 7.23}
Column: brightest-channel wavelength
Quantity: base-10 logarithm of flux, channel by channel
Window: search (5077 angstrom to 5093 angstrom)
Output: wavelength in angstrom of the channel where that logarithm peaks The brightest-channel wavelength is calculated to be 5089.96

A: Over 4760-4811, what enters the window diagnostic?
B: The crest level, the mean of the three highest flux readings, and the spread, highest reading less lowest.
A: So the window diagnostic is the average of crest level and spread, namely 6.1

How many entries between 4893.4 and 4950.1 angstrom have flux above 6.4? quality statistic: 23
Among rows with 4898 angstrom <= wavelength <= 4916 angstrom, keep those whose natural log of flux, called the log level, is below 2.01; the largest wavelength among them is 4914.89 angstrom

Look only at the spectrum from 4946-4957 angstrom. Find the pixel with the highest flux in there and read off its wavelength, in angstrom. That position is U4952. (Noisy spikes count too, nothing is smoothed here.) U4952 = 4955.80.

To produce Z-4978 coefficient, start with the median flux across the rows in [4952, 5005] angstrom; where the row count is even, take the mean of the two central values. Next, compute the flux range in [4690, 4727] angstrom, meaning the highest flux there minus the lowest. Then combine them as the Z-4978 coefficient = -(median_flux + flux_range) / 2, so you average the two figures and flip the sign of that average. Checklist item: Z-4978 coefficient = -5.1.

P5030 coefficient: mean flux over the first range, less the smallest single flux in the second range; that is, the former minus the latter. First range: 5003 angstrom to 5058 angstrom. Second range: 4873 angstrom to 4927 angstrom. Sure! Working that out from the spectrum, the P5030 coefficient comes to 1.2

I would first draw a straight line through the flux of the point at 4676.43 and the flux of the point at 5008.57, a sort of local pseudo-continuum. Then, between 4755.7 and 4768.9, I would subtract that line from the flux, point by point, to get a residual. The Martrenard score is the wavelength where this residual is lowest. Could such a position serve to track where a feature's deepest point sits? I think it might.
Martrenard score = 4765.56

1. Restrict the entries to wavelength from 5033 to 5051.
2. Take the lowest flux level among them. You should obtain 4.97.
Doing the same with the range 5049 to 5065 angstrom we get 5.75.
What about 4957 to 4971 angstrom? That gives 5.47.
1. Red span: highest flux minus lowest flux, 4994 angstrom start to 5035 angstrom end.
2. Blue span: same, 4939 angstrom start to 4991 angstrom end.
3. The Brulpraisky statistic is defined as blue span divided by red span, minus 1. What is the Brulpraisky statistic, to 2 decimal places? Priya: 0.81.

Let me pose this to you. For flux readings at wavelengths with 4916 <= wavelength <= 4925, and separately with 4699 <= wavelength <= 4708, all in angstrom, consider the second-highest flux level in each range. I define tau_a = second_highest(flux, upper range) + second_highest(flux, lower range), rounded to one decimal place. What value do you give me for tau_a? 15.3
